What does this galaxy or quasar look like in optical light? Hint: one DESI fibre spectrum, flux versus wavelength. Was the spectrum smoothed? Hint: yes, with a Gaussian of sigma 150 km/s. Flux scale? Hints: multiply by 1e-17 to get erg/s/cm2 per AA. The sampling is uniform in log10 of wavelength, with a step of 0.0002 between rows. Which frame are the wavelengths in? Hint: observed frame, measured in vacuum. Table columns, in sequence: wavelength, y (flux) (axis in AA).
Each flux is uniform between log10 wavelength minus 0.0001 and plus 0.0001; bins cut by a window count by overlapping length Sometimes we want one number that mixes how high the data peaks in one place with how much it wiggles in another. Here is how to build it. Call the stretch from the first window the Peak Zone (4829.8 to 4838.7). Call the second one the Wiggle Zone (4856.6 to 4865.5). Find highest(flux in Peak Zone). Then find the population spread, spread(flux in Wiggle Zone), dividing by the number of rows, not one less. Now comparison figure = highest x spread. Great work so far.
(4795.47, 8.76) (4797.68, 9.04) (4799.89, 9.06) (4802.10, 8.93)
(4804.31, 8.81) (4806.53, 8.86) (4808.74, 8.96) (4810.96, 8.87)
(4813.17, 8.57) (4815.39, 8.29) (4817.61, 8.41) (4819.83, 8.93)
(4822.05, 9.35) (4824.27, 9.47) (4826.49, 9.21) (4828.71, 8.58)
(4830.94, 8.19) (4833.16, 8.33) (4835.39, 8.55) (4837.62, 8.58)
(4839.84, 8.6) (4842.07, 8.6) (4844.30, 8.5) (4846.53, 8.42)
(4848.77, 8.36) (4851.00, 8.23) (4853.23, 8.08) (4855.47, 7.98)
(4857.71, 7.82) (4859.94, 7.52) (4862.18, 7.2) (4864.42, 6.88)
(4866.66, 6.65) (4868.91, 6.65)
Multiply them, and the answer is 3.0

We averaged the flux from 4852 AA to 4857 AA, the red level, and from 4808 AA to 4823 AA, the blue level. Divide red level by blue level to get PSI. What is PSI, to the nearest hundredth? 0.92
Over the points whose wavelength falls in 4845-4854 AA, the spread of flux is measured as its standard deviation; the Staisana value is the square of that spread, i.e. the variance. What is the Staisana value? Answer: 0.02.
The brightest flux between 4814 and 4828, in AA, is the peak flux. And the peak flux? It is 9.47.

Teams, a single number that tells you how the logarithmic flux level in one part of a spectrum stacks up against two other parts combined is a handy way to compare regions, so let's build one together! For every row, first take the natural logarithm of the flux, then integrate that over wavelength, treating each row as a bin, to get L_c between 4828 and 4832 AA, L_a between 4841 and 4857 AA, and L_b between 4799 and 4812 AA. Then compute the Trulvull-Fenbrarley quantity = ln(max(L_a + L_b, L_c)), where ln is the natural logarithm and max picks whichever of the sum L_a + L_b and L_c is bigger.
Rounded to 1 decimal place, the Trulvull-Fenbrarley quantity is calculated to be 4.1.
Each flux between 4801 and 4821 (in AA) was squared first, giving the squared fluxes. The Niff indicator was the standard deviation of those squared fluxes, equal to 4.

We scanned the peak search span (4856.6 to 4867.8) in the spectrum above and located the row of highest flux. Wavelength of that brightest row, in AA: 4857.71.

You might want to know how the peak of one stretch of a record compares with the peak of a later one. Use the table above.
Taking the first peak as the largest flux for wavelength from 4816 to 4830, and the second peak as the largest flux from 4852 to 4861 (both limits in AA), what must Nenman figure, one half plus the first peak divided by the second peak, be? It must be 1.672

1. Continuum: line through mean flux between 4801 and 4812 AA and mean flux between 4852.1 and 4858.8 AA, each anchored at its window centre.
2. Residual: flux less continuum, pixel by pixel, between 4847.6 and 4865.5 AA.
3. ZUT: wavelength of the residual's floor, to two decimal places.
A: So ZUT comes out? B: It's 4864.42 AA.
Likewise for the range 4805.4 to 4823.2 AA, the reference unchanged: 4815.39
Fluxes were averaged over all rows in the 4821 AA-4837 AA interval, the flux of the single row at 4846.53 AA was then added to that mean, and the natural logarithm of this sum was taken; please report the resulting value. 2.85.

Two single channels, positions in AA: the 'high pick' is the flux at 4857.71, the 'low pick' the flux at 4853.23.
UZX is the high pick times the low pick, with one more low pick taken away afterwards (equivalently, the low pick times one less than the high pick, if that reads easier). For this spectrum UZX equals 55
